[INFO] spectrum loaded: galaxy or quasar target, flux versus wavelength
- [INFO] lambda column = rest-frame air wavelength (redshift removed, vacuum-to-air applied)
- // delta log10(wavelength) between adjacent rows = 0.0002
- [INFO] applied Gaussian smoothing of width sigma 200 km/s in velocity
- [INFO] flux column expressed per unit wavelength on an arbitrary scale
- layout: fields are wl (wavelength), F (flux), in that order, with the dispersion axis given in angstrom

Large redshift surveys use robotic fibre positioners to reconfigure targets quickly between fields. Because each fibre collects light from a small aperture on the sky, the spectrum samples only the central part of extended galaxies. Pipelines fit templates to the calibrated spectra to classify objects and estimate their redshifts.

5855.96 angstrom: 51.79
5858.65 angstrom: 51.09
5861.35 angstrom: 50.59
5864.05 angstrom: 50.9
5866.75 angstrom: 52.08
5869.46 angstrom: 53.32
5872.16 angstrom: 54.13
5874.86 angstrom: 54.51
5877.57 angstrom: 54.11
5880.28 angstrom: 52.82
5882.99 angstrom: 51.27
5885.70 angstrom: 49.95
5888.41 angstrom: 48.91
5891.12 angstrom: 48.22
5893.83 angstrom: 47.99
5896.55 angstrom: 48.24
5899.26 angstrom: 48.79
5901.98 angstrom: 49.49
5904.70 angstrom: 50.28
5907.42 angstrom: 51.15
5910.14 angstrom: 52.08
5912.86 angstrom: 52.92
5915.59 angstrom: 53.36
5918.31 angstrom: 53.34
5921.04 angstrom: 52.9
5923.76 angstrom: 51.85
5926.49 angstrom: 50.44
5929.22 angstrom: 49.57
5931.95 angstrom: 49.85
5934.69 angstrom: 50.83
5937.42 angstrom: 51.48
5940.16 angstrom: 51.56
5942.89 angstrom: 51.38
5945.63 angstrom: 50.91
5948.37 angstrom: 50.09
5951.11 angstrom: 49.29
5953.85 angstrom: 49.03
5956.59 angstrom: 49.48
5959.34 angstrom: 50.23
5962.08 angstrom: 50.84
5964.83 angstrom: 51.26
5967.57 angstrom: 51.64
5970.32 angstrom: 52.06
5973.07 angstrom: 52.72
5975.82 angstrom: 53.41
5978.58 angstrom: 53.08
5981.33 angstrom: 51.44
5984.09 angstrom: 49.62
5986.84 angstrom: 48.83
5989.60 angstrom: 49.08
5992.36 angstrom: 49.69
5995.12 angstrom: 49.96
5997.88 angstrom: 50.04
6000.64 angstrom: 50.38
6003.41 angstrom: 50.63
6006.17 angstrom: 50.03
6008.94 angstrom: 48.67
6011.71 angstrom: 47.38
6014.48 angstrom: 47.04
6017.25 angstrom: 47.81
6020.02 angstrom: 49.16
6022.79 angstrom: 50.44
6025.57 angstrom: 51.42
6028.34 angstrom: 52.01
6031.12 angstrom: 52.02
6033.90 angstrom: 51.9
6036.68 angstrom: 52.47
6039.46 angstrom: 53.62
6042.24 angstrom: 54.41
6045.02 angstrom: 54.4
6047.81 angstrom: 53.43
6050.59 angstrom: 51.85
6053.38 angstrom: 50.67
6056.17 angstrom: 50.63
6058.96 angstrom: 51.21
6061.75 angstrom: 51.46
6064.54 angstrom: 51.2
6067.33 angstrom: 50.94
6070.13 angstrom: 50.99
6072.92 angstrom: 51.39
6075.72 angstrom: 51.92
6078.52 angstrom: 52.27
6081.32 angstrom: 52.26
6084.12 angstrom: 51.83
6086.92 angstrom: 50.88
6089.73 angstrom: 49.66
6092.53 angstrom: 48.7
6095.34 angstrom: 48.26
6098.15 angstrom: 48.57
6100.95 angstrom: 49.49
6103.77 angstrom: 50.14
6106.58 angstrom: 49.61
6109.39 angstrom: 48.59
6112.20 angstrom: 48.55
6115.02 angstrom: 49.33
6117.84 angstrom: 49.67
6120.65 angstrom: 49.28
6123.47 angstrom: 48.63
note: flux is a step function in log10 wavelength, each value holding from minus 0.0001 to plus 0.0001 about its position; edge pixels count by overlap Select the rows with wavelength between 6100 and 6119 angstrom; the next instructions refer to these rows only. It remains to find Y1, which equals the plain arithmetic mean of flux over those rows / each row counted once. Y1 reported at 49.3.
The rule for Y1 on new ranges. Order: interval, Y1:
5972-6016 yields 50.1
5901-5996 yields 51.0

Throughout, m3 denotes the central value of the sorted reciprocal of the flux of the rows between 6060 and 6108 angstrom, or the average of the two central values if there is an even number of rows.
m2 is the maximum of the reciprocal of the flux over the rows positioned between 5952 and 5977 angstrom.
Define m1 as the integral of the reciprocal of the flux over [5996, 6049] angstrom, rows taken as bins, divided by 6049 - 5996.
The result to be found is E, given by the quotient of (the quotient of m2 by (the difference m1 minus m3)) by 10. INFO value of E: 39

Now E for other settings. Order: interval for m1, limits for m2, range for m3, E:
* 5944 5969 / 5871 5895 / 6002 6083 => 5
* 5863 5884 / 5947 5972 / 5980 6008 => -2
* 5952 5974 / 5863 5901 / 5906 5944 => 8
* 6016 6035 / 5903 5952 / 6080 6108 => -5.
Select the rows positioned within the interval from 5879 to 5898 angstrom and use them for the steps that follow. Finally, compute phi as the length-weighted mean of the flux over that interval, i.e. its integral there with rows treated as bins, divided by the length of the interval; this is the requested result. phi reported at 50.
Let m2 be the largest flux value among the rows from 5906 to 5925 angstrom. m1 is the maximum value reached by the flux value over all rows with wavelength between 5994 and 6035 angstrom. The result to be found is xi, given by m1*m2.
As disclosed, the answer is 2776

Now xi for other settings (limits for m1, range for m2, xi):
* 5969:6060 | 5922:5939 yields 2821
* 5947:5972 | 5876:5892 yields 2817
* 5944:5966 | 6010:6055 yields 2789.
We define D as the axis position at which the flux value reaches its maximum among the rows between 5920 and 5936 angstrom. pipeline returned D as 5921.04 angstrom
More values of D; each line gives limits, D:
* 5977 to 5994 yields 5978.58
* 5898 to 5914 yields 5912.86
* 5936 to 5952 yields 5940.16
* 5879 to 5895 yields 5880.28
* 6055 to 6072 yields 6061.75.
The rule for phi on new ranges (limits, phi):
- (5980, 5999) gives 50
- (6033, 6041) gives 53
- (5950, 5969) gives 50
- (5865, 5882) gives 53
